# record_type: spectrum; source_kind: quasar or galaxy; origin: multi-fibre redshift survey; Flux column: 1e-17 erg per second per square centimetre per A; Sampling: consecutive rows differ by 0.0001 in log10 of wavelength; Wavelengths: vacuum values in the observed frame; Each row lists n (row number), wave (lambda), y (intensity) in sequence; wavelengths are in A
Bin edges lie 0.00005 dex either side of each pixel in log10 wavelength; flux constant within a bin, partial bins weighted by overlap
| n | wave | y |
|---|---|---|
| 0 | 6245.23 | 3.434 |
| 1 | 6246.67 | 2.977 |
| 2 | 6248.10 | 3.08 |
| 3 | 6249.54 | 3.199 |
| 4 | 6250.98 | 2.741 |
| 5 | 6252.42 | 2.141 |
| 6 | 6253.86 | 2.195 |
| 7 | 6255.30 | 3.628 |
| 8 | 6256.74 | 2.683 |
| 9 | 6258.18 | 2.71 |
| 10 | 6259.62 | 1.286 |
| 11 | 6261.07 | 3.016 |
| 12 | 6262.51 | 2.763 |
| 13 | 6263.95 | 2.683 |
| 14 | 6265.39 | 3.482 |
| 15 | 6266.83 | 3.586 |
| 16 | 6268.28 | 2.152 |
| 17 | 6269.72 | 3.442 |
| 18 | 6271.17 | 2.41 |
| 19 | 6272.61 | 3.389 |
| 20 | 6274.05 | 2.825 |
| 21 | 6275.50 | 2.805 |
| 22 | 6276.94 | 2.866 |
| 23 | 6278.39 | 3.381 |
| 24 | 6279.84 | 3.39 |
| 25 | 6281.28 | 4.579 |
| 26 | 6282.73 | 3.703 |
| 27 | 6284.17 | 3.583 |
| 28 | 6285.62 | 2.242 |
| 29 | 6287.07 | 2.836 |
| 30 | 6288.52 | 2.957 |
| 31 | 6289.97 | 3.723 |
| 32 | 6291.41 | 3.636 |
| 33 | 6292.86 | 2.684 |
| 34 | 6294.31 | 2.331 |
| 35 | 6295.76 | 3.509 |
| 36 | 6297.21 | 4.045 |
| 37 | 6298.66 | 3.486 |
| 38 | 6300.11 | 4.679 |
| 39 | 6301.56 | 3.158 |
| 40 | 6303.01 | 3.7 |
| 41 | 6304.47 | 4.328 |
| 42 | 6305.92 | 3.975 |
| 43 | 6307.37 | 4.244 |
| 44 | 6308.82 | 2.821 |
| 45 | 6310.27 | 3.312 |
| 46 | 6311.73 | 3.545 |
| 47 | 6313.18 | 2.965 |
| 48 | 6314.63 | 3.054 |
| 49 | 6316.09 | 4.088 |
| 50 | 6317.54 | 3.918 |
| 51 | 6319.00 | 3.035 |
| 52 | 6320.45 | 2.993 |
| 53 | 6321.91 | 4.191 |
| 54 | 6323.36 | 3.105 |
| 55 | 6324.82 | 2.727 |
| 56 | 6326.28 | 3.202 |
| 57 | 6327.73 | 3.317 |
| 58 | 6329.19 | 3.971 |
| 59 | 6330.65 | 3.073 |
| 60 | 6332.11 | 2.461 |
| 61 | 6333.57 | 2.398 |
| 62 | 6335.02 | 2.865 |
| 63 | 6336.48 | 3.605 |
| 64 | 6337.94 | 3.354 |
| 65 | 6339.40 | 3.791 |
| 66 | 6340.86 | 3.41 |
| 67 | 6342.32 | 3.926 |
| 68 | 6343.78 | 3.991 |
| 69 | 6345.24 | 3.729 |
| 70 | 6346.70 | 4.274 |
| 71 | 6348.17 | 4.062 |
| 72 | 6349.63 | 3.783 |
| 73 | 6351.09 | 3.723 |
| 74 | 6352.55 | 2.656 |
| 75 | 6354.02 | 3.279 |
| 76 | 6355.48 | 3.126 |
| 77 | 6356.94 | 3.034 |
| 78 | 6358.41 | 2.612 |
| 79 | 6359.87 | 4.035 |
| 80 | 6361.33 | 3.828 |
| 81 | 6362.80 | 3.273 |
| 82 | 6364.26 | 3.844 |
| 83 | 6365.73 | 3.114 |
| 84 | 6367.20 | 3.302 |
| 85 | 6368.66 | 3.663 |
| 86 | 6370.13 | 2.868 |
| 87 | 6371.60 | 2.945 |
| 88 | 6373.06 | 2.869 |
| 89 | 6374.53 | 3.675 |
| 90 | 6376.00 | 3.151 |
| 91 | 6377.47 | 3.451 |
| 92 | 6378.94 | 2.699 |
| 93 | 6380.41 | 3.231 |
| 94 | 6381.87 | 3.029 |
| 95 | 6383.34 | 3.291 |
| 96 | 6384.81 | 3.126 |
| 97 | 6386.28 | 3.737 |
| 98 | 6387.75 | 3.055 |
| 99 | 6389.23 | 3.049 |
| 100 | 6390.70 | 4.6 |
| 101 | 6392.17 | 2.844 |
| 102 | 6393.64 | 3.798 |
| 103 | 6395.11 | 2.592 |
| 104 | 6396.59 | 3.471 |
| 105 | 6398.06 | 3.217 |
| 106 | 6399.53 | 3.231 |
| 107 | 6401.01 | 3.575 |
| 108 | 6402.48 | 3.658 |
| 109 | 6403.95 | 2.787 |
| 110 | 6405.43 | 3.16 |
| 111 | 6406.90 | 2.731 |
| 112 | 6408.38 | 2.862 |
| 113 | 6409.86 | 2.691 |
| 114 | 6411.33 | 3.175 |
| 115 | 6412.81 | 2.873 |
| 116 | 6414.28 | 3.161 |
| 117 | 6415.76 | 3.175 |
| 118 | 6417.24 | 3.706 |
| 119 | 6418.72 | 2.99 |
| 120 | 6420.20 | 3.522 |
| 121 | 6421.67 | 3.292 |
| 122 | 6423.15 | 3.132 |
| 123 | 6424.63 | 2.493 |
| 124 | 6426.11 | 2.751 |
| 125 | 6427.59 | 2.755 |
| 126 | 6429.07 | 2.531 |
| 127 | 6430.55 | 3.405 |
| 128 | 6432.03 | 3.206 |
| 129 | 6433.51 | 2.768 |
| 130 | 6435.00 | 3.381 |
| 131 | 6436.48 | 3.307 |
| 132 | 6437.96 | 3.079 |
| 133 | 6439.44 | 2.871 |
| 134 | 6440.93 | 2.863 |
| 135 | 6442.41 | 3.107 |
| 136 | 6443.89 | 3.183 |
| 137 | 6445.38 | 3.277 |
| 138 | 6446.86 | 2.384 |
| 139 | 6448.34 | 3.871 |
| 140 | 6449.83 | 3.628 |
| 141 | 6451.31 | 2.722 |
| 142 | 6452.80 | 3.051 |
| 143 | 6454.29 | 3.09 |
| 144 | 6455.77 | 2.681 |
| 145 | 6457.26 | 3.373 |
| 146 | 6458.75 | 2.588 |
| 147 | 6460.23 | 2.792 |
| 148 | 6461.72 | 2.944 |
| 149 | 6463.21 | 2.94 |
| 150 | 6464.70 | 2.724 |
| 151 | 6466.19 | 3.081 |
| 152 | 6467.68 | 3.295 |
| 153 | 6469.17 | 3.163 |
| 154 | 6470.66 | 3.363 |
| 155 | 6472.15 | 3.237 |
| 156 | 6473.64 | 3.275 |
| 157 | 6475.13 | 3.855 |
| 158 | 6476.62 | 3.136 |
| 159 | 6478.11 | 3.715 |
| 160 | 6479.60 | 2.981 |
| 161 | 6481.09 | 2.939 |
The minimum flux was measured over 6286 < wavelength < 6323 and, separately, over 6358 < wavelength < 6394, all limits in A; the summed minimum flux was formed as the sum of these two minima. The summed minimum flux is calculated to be 4.94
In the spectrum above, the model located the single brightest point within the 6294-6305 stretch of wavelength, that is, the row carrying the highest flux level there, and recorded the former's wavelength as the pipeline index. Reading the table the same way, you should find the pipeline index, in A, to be 6300.11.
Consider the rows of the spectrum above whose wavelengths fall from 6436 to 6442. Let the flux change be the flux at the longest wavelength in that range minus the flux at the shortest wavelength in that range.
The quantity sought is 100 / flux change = -225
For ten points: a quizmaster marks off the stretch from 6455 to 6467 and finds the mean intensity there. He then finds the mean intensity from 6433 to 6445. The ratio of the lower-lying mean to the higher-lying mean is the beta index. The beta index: 1.06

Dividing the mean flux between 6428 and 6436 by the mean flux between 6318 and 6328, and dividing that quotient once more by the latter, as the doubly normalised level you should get 0.29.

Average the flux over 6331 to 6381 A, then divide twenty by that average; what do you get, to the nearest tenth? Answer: 6.0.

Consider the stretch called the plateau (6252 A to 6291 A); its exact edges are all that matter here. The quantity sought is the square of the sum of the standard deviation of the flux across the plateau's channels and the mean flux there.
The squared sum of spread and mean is 13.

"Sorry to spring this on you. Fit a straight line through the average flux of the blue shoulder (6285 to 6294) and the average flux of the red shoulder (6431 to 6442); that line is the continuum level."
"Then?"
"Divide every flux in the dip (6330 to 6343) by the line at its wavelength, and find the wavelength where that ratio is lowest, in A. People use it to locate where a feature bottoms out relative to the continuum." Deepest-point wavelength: 6333.57 A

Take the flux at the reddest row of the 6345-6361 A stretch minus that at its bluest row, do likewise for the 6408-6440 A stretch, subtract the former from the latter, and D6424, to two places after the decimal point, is -0.30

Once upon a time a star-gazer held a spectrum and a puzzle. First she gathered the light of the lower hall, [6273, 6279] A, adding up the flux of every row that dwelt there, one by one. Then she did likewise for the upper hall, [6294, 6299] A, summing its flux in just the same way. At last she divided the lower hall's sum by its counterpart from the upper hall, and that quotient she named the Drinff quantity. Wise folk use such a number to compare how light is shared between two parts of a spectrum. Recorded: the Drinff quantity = 0.89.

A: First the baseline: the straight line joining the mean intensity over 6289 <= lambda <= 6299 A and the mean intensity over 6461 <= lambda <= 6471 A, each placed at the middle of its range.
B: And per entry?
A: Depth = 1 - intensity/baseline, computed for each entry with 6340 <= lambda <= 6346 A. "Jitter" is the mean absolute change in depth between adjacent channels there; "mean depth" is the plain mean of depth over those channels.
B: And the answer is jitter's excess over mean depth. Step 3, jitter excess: 0.24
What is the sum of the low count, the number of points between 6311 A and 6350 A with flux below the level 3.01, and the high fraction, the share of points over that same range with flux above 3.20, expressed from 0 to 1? 6.6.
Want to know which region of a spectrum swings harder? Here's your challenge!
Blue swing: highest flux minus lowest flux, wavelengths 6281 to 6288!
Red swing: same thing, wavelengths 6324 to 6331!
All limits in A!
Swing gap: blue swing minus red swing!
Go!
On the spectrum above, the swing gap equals 1.1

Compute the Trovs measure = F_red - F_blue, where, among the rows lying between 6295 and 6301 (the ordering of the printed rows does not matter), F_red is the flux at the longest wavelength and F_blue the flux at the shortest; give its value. 1.2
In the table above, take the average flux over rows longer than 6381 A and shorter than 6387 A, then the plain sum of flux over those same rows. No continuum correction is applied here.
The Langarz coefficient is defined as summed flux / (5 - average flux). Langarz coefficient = 7.7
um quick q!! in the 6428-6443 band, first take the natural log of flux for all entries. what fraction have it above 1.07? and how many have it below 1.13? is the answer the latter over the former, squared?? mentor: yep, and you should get 69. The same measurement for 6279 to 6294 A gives 33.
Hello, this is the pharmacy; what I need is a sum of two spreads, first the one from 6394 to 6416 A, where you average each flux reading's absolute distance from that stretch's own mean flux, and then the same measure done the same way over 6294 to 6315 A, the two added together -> 0.763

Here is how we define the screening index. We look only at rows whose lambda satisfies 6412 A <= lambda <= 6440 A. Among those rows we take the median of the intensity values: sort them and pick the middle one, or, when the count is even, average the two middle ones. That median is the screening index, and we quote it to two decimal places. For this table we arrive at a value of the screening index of 3.13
